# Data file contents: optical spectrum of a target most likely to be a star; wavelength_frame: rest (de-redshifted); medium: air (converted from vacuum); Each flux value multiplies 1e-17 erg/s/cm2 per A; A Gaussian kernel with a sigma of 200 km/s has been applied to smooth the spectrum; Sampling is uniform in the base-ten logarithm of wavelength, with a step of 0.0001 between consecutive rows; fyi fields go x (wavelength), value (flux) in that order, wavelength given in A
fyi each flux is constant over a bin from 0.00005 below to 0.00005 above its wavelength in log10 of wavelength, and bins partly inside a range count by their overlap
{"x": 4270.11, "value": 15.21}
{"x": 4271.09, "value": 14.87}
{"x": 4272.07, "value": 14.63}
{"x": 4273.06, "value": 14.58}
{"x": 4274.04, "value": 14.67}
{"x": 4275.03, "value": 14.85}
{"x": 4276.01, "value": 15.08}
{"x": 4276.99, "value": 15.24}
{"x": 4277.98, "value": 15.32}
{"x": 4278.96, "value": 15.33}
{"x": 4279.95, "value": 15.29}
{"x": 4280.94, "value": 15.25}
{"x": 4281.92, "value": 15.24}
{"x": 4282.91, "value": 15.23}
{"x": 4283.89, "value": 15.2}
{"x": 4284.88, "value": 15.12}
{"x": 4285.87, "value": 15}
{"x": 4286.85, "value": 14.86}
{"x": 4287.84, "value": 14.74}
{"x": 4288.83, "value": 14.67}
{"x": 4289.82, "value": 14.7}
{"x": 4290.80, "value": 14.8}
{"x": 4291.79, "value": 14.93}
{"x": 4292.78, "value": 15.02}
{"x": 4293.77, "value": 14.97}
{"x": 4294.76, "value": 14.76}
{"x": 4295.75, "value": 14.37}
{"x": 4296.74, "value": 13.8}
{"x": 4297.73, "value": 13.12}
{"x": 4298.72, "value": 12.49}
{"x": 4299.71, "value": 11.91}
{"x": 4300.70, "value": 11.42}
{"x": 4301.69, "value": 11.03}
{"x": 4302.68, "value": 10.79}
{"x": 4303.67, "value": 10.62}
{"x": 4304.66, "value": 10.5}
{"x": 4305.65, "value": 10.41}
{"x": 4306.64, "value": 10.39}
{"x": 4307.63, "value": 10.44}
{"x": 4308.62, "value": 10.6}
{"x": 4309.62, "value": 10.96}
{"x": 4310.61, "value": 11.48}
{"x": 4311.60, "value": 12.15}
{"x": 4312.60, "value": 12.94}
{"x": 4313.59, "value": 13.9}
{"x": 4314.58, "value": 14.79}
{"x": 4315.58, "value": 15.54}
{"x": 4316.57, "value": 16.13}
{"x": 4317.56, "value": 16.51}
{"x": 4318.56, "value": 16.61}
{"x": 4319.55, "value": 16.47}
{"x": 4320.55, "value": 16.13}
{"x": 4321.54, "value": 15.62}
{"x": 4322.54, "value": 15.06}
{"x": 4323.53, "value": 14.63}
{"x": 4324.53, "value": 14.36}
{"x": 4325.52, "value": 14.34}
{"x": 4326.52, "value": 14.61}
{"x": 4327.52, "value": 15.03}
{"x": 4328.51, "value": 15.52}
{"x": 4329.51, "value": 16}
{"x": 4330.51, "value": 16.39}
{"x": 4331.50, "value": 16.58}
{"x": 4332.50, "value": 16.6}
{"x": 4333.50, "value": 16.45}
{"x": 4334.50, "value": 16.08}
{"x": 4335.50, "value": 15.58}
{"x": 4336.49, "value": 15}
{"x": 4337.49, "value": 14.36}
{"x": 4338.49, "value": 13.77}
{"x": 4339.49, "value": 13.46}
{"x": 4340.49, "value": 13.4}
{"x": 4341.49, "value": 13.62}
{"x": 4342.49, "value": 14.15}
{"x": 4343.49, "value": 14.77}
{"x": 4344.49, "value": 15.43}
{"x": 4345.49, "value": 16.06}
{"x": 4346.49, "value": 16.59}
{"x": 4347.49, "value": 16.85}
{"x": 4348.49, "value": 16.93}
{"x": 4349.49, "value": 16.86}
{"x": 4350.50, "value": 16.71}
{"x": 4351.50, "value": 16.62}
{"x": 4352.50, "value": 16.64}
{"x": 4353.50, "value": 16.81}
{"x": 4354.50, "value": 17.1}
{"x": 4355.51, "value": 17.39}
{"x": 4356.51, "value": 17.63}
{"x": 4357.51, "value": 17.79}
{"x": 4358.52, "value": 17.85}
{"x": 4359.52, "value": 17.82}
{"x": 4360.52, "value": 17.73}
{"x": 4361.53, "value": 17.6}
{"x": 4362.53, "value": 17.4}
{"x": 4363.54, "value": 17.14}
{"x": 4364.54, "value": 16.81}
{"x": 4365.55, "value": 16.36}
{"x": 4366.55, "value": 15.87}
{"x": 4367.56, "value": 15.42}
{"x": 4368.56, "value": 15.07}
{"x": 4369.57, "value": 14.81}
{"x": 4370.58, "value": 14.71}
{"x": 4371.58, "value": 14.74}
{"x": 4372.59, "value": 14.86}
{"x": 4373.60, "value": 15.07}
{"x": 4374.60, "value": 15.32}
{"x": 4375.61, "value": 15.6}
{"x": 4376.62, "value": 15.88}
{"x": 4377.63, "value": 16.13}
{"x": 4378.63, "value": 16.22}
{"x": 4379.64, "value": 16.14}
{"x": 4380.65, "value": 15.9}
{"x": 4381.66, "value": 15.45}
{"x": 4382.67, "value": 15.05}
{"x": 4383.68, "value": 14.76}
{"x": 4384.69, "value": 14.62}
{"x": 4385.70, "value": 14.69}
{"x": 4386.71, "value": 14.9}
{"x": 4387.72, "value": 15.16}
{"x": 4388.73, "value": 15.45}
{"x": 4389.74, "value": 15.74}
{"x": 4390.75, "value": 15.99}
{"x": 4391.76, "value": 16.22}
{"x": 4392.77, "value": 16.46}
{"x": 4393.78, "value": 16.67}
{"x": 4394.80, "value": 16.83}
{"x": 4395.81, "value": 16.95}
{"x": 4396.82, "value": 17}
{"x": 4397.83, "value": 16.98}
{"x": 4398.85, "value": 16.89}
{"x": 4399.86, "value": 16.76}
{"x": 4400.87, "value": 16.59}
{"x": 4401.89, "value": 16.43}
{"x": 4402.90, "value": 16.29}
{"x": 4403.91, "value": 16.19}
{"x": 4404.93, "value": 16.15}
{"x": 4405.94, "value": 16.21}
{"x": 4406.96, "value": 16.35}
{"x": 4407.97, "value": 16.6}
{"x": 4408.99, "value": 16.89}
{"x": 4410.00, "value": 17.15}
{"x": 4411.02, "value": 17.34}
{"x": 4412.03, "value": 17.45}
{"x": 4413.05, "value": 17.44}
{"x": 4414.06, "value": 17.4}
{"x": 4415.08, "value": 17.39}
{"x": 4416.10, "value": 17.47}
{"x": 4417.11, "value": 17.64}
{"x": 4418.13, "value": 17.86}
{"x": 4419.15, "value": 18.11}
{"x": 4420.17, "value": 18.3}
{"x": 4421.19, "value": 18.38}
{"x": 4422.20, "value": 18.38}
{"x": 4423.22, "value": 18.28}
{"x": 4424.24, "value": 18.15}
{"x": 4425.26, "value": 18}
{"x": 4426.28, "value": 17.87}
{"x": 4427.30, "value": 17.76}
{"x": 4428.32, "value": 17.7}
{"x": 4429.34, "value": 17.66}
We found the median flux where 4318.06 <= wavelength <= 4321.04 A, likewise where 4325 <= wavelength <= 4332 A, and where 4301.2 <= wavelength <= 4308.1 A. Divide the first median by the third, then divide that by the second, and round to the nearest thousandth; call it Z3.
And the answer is 0.101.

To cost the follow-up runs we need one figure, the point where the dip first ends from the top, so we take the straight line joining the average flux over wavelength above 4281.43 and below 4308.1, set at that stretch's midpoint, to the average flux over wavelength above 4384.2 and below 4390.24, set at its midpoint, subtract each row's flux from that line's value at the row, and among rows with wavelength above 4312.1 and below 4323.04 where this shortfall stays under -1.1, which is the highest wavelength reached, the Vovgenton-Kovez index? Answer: 4322.54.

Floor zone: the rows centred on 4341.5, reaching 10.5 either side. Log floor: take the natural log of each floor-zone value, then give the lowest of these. 2.60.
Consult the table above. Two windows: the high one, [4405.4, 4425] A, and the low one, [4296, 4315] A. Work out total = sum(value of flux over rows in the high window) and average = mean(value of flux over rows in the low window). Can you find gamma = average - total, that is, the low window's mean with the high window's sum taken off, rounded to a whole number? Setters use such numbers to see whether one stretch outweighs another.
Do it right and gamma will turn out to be -321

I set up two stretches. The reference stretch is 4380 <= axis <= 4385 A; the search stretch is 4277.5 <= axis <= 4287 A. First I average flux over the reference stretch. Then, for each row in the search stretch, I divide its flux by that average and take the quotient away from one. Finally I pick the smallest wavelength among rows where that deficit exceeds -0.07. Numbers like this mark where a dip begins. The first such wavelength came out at 4277.98 A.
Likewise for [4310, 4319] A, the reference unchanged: 4310.61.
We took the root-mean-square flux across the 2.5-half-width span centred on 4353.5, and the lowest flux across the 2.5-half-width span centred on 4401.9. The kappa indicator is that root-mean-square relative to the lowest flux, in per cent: 104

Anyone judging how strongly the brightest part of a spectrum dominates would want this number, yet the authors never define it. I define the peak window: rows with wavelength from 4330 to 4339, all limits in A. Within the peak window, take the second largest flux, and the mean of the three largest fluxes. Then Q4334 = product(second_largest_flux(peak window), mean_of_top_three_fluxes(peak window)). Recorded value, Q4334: 274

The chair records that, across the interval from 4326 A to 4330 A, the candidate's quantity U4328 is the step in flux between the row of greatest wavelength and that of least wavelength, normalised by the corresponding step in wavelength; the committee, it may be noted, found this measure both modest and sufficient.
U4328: 0.46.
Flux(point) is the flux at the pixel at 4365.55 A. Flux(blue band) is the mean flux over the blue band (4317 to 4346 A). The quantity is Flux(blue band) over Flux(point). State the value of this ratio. 0.93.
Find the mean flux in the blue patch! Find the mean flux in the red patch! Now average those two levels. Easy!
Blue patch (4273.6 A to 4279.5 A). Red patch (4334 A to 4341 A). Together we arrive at 14.8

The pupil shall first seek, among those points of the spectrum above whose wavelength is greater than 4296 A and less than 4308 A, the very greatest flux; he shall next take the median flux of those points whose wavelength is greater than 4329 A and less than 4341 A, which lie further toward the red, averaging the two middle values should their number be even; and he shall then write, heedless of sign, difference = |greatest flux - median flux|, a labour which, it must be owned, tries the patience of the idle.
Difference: 1.99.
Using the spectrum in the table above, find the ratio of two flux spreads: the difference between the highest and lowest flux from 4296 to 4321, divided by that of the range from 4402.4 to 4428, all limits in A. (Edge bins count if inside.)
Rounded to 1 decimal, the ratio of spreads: 2.8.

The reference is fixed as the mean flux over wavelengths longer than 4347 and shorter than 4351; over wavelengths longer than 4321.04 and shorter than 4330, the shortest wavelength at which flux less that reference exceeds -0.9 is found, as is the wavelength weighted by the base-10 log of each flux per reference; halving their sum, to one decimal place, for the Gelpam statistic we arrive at 4327.4 A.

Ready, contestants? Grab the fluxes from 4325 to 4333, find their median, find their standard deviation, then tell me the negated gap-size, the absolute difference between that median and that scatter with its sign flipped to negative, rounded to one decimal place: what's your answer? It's -14.9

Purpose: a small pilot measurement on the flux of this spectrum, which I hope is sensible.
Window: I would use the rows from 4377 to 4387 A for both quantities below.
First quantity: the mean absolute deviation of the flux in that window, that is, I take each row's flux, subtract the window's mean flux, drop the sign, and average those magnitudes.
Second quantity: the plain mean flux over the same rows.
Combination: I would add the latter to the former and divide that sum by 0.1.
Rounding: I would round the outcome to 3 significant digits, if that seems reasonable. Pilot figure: 160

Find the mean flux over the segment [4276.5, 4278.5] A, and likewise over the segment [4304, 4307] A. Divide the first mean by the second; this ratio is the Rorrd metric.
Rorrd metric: 1.5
